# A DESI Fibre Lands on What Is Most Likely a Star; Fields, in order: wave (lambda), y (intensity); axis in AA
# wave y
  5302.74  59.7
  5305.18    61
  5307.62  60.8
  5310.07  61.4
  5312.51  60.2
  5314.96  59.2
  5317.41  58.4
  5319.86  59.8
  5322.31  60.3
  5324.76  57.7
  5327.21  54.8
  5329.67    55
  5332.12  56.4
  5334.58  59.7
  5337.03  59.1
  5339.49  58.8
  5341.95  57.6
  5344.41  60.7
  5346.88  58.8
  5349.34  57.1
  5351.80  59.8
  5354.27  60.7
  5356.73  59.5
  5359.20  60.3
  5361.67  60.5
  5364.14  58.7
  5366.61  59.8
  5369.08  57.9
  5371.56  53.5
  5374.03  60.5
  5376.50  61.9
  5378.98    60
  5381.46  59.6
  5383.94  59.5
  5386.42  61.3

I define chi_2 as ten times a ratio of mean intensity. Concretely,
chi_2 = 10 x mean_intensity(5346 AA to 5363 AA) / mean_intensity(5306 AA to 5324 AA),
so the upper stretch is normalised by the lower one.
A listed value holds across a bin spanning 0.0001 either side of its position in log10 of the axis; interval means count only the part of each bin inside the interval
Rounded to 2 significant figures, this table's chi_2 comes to 9.9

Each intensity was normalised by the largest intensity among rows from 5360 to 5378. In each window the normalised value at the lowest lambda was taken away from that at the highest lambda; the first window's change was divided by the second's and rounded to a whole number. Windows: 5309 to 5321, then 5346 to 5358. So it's -2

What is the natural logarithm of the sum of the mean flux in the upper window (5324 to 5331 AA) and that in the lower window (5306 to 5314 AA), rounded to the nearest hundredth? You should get 4.76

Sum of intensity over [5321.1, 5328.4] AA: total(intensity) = 173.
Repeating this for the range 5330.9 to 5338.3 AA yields 175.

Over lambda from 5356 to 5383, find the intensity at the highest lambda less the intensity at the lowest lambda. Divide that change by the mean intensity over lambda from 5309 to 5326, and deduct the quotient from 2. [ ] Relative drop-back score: 1.998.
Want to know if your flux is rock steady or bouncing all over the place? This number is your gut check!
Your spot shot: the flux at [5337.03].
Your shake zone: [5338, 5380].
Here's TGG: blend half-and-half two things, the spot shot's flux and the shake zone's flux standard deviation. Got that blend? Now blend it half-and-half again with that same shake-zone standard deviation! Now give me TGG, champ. 16.2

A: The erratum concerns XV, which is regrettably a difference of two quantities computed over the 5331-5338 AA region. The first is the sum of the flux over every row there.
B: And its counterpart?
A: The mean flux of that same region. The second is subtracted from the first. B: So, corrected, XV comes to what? 117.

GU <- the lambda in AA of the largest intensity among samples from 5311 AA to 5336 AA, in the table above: 5322.31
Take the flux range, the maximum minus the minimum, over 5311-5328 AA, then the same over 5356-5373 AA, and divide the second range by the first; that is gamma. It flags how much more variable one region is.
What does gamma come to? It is 1.3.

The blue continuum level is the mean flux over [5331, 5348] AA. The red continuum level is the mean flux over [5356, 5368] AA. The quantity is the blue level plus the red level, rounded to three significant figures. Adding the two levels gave 118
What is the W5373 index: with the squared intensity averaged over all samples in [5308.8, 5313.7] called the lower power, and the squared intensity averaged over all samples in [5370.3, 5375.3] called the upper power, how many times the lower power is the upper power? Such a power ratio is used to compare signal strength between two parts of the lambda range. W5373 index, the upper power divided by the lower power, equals 0.88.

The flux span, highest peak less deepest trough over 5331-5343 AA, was 3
